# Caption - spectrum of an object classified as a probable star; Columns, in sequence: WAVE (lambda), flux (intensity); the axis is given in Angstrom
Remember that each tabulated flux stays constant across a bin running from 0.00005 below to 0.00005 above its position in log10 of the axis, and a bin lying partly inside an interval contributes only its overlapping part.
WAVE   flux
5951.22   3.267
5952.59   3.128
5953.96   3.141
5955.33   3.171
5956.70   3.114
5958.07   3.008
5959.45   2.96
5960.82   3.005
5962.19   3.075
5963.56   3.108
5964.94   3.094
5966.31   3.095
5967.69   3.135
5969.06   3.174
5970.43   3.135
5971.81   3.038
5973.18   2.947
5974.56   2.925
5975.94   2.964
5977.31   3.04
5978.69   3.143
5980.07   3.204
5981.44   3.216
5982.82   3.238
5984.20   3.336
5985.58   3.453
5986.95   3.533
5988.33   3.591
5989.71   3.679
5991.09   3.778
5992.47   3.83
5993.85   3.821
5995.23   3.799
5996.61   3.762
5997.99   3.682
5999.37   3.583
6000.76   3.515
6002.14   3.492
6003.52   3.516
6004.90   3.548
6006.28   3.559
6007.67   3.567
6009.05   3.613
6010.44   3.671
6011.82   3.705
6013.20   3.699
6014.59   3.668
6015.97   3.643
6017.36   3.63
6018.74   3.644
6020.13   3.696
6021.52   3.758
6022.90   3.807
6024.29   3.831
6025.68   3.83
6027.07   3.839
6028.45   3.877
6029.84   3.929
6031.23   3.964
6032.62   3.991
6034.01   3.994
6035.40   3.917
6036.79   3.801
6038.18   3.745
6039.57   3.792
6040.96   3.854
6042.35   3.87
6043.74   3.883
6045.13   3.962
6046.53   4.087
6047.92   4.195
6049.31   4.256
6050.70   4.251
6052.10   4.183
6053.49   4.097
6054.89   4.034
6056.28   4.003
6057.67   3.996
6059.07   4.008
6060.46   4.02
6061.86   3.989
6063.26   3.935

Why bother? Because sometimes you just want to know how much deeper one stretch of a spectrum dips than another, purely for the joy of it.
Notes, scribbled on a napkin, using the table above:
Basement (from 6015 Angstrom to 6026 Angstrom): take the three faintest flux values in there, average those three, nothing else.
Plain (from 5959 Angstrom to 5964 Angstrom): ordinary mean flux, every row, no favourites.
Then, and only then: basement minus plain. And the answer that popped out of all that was 0.60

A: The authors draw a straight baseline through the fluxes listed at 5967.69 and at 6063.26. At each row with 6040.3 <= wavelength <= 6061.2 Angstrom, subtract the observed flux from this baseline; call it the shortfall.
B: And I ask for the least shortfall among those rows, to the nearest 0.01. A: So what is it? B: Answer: -0.44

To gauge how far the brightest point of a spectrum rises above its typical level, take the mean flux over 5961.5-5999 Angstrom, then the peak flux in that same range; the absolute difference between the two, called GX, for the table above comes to 0.50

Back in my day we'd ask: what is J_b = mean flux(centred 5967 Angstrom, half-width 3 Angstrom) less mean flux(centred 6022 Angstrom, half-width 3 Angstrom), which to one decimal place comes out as -0.6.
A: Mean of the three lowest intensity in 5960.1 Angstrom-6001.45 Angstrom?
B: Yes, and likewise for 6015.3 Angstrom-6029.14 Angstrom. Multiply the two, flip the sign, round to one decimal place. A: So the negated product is -10.7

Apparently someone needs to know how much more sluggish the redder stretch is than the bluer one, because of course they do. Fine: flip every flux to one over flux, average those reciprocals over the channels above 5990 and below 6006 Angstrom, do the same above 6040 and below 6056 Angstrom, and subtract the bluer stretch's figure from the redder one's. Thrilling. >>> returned -0.03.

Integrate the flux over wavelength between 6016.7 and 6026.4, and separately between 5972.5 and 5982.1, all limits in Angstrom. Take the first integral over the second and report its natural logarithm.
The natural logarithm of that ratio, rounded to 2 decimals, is 0.21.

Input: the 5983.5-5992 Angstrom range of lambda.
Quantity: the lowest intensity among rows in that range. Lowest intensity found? 3.336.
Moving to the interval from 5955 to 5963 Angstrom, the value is 2.96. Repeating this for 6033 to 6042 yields 3.745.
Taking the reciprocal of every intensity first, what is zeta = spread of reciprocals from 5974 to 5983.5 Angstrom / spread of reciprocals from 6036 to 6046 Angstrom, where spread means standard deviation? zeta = 2.8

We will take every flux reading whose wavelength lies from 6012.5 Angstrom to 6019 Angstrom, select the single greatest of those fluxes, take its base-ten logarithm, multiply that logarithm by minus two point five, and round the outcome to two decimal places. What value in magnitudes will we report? -1.42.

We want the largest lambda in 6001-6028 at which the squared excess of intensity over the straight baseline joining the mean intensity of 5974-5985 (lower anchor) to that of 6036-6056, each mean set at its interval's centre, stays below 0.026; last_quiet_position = 6027.07 Angstrom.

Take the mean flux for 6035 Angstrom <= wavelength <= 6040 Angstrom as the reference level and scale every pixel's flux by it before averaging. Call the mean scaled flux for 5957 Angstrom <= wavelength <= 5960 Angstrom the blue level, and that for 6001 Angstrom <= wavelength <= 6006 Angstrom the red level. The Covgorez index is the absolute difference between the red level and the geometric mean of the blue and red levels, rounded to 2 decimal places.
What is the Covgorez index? 0.07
